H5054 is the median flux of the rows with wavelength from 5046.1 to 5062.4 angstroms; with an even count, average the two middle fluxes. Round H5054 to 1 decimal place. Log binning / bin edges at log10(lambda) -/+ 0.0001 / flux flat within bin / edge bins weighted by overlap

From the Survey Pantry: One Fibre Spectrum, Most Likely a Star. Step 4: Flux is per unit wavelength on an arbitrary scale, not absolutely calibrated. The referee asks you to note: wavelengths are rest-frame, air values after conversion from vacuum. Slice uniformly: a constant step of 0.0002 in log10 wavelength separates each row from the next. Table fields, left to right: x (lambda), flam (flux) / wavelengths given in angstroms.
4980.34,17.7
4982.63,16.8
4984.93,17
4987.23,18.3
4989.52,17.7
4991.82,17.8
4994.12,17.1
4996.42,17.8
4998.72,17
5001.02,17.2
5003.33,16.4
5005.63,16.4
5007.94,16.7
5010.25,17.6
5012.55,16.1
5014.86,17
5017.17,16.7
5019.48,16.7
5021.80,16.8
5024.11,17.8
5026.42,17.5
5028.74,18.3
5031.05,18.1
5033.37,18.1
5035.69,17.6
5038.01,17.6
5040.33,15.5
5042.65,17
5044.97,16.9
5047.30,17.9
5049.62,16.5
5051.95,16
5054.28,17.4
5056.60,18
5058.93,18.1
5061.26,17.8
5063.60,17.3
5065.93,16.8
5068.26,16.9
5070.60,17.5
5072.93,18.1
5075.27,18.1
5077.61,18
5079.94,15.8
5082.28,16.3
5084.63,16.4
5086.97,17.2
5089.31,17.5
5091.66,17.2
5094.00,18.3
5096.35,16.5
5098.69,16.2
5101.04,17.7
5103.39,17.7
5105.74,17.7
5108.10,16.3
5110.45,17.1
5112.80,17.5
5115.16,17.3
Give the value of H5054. 17.8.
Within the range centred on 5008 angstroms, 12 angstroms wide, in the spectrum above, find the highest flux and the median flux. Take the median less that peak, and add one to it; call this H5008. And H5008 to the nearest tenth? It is -0.2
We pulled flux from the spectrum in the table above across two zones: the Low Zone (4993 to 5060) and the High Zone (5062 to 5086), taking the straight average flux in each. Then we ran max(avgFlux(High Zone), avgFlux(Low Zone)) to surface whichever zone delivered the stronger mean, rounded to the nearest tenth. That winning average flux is 17.2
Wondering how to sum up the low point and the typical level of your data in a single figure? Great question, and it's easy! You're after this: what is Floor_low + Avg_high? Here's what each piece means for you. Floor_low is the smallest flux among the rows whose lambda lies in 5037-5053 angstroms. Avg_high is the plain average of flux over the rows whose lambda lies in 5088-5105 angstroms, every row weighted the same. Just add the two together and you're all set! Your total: 32.8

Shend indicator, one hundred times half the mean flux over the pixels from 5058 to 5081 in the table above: 872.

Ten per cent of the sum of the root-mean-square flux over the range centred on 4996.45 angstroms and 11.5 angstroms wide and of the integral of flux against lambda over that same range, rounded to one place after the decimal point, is 21.7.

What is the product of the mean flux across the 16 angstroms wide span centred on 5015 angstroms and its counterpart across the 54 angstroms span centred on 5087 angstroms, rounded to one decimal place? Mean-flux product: 289.2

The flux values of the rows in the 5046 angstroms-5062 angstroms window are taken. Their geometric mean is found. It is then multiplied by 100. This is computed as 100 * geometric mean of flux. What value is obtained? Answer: 1737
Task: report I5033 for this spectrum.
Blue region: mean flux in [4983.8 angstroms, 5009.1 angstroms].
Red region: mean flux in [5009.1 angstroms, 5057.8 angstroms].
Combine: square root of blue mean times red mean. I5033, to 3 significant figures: 17.2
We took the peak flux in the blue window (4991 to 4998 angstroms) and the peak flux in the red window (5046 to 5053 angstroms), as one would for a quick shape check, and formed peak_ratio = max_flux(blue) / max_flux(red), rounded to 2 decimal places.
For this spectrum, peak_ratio 0.99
